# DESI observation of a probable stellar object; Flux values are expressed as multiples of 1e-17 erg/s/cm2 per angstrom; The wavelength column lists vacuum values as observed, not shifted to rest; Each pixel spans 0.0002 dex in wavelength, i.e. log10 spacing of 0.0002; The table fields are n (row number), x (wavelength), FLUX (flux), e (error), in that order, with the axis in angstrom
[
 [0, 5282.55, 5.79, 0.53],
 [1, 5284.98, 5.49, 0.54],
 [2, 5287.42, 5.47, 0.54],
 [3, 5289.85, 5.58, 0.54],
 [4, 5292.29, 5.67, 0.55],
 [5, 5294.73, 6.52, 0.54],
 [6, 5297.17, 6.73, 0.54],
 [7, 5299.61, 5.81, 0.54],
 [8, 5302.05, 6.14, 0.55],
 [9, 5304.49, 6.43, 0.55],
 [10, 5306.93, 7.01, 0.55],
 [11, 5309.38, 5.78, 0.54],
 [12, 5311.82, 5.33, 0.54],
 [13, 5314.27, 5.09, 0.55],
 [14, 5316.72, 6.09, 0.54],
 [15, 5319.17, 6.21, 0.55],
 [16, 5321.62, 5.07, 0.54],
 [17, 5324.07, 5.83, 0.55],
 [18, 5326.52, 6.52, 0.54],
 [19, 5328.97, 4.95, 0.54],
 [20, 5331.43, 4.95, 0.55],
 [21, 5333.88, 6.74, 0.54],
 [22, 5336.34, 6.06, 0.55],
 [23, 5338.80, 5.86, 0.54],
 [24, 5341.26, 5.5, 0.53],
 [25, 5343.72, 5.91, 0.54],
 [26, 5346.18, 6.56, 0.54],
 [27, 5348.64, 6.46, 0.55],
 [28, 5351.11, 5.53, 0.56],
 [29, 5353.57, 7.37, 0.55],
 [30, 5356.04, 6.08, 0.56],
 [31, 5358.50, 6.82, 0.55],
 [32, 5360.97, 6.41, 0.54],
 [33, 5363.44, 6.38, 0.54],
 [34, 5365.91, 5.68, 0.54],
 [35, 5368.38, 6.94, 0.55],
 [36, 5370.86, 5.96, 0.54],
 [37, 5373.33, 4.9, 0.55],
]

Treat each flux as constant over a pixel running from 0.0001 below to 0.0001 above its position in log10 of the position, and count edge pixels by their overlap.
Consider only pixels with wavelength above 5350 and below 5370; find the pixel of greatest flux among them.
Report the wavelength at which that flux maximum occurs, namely 5353.57 angstrom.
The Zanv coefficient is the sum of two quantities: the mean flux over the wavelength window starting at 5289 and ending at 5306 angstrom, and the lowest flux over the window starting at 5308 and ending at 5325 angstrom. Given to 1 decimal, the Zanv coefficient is 11.2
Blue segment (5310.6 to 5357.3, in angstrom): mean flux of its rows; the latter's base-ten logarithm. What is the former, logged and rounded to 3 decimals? 0.771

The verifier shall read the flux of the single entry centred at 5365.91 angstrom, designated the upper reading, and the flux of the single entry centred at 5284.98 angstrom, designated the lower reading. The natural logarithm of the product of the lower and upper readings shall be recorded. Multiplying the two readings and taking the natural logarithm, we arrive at 3.44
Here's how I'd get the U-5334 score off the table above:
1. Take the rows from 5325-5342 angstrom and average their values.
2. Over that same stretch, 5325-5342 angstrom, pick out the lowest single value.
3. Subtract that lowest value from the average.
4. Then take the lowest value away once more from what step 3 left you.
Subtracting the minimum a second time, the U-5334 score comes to -4.1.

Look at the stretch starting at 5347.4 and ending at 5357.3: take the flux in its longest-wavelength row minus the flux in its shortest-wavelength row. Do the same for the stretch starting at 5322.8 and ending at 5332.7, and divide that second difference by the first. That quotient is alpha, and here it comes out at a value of 2.3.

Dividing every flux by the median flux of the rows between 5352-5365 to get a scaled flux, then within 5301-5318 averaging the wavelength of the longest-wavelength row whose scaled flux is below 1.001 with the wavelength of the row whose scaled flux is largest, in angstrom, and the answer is 5311.8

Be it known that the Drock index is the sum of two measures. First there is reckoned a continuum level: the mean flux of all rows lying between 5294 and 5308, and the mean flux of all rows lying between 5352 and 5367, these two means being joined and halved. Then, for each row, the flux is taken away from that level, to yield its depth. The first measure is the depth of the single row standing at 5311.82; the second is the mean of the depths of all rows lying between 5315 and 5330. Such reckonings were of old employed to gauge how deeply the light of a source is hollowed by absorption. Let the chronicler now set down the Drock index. 1.8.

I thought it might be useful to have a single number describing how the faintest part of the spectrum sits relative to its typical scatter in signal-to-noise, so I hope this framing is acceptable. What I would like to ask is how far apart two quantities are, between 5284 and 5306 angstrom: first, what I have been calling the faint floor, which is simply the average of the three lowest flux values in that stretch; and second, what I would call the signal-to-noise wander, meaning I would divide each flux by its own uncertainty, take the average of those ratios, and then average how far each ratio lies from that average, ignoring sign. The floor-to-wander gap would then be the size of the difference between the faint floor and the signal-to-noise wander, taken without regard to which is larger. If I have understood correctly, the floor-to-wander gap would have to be 4.77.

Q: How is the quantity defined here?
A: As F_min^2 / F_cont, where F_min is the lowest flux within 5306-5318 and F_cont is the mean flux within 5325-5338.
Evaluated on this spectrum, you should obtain 4.43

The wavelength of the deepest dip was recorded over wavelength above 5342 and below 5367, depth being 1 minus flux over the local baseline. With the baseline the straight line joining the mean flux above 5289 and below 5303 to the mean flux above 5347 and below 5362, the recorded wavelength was 5351.11 angstrom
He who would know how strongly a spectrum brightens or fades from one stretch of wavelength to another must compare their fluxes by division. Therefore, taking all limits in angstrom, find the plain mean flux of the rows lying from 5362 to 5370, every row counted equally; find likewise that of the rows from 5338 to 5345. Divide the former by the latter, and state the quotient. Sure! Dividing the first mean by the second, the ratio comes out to 1.10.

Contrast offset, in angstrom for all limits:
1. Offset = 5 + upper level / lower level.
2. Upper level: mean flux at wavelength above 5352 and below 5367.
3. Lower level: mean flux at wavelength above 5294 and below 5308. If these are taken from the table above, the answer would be 6.00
